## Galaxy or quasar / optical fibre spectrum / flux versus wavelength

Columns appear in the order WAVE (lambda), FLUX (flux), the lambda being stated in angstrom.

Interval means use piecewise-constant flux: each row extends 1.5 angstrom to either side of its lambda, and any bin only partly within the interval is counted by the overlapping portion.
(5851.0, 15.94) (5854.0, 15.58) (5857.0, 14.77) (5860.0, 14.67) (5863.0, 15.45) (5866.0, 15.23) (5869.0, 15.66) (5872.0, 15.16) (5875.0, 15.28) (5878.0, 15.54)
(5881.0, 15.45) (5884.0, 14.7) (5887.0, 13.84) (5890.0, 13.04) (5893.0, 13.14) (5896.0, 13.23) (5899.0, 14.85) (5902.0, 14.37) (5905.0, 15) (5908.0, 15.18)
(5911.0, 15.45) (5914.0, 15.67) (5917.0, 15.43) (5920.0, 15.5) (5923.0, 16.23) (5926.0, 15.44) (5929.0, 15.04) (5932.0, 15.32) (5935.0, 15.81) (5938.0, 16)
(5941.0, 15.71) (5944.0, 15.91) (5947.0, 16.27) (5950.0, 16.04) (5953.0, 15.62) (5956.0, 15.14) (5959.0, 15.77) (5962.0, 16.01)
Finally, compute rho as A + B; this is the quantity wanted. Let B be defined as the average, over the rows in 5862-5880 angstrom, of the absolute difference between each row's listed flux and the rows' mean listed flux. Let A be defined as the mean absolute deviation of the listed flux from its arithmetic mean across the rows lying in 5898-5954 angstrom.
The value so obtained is 0.54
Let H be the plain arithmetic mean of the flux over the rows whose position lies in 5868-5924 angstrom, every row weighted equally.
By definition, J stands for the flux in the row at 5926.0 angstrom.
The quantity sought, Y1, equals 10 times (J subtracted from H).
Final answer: -6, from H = 14.9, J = 15.44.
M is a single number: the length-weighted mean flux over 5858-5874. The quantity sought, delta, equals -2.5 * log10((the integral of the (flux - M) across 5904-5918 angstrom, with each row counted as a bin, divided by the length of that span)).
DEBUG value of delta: 2.2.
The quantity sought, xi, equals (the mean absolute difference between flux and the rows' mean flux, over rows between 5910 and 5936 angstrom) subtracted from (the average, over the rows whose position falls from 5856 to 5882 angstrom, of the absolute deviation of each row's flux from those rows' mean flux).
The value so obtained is 0.02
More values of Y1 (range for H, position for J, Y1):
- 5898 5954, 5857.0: 7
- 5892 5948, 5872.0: 1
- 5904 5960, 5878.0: 1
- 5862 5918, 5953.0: -8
